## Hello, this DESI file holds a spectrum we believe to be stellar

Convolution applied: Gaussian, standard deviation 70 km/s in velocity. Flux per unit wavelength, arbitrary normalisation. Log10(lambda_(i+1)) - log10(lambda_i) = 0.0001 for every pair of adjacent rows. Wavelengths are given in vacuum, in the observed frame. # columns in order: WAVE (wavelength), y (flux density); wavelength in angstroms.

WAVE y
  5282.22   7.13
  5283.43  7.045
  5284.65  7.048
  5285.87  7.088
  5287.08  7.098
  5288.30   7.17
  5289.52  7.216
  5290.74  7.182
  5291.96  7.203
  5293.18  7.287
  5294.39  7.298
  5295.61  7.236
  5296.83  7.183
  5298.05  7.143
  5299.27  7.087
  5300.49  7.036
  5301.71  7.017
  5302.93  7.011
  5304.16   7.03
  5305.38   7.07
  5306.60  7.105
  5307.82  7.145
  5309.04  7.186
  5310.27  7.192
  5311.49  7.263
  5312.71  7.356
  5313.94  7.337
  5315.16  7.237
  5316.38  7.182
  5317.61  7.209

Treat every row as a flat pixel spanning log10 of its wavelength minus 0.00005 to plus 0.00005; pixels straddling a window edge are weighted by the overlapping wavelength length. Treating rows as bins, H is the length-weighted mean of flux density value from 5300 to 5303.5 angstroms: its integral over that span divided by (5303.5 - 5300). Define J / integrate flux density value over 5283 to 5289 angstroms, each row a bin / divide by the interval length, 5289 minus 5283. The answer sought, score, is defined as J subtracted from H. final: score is -0.06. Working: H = 7.02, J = 7.089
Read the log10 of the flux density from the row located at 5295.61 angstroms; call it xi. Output 0.859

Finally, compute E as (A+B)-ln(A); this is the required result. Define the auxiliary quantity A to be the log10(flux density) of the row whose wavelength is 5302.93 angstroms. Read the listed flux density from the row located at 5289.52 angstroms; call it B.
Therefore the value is 8.229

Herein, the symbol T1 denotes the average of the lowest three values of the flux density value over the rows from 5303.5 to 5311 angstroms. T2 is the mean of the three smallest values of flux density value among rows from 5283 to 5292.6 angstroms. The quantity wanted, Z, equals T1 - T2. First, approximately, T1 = 7.07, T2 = 7.06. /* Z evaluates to 0.01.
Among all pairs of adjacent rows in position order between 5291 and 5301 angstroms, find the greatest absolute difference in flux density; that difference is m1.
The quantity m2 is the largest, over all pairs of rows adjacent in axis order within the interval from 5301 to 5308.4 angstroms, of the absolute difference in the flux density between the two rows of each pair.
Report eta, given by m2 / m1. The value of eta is 0.48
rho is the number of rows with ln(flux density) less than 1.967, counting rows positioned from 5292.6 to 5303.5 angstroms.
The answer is 5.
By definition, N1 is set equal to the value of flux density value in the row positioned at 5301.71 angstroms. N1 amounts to 7.017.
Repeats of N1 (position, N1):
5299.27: 7.087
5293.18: 7.287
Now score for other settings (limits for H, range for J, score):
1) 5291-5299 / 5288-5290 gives 0.03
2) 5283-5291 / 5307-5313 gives -0.11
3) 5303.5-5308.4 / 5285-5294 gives -0.10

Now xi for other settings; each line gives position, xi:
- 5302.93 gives 0.846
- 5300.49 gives 0.847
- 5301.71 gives 0.846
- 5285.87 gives 0.851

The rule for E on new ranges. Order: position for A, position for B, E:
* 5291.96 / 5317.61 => 8.220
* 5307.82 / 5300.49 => 8.048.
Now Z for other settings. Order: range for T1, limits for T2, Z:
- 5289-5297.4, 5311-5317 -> -0.04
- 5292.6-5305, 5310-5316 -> -0.21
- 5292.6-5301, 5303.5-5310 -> 0.02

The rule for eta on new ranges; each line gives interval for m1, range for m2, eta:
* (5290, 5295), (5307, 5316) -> 1.19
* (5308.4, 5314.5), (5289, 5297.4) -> 0.90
